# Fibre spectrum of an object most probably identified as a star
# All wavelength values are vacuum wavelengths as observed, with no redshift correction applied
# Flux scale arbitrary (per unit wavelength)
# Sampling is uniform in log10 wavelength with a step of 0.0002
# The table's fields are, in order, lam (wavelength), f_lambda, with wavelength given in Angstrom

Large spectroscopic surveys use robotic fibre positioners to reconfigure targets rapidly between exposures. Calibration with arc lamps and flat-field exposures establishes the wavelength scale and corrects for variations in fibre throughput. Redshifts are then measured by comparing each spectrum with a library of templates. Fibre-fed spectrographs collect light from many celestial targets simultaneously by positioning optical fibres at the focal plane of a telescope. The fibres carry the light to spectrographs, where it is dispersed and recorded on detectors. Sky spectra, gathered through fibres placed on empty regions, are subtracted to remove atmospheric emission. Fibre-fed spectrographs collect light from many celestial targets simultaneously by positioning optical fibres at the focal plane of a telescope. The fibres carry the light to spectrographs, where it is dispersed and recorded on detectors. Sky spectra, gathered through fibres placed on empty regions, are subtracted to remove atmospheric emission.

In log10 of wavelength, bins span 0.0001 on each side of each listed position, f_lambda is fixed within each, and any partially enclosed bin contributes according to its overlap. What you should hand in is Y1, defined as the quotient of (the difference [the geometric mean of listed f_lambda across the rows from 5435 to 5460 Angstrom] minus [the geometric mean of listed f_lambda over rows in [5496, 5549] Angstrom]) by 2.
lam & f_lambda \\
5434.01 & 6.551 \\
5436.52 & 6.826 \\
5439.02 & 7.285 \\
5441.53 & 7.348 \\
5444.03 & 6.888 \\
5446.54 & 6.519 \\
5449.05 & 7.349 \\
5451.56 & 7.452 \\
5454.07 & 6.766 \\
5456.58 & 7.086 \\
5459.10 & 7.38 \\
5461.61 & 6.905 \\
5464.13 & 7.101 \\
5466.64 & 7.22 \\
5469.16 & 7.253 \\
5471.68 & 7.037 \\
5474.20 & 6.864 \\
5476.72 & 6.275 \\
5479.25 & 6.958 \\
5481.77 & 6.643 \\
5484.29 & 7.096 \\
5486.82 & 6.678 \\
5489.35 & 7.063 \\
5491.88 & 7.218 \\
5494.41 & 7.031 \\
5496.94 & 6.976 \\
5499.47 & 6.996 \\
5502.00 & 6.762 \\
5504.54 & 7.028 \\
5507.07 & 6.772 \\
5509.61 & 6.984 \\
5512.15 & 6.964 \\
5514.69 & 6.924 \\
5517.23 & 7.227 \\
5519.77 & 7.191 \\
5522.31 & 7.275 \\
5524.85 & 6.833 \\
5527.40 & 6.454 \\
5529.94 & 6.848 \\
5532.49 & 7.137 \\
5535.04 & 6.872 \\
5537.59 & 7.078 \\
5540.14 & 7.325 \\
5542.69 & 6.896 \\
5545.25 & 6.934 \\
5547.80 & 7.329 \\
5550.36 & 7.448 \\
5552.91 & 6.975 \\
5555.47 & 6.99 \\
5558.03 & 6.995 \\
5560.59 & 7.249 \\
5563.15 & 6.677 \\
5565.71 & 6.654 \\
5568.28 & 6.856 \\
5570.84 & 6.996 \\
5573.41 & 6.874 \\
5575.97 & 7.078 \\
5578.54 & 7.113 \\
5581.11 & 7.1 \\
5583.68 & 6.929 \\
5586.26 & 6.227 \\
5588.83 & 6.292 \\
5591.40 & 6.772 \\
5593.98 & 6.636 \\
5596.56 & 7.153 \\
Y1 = 0.048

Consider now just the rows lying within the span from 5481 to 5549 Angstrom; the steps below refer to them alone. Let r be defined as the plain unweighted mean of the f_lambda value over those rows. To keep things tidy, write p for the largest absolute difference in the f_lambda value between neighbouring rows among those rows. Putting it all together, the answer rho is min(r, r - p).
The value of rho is 6.53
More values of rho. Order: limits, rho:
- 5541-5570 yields 6.43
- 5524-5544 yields 6.50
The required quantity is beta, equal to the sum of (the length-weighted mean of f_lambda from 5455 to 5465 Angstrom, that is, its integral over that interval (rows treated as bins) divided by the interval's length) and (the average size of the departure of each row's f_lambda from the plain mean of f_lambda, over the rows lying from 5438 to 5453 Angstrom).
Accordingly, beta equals 7.40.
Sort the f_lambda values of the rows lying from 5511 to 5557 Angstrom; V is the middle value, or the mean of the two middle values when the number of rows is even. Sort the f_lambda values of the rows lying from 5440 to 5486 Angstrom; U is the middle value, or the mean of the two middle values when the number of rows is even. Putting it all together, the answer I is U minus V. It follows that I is 0.079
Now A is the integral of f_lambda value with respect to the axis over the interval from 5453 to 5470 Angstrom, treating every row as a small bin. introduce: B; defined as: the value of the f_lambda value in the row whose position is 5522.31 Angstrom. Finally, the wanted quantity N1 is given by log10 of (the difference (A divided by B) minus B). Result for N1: 0.97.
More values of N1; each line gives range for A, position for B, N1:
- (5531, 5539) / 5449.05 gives -0.52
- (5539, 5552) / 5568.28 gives 0.83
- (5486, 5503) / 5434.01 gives 1.06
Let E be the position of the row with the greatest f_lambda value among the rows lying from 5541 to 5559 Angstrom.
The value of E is 5550.36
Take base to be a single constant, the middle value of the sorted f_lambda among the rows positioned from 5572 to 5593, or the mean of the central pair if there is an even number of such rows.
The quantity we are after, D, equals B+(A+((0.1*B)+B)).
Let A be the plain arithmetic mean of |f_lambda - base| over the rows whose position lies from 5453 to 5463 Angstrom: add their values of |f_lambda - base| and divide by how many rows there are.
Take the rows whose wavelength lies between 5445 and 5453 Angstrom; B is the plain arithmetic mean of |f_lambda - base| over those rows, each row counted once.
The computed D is 1.2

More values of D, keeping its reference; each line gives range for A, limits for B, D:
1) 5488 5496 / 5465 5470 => 0.9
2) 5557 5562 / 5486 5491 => 0.6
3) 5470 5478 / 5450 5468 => 0.8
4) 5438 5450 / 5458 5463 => 0.8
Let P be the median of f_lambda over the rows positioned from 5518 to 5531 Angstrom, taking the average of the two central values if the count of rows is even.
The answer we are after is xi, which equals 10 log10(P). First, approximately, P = 6.8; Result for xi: 8.36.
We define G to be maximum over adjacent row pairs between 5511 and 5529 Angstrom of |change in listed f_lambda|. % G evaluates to 0.44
